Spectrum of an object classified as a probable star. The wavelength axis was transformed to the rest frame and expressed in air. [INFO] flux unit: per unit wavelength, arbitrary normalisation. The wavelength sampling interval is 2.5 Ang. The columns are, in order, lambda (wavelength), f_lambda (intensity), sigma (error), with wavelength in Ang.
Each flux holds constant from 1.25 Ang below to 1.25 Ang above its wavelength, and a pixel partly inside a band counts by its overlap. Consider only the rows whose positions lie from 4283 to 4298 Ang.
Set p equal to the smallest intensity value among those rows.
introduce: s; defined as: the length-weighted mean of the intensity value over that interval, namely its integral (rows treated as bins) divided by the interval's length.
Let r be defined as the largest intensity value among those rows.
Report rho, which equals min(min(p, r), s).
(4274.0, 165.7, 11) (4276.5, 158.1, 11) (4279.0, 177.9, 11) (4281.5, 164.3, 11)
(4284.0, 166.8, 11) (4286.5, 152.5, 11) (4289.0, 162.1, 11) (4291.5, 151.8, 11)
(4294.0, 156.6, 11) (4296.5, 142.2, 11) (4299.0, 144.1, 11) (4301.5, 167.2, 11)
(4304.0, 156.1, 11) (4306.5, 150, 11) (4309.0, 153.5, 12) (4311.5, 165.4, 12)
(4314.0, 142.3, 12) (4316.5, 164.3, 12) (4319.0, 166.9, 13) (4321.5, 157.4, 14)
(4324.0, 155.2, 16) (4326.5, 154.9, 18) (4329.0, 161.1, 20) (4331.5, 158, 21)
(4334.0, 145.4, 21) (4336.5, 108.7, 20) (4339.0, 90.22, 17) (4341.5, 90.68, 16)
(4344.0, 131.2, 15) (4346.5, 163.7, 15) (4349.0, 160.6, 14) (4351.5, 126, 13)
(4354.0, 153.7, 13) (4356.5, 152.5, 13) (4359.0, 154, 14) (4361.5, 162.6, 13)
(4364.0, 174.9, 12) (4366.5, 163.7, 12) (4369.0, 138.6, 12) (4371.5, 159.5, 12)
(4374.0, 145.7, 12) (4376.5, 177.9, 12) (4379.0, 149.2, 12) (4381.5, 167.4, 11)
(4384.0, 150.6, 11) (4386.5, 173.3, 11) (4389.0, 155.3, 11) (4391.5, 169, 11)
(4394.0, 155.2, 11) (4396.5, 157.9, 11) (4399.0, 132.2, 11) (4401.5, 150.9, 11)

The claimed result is 142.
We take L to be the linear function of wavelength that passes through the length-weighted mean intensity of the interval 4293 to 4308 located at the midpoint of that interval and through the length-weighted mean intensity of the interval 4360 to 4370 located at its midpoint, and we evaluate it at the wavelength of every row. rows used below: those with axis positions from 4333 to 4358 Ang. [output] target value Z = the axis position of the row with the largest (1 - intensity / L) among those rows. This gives 4339.0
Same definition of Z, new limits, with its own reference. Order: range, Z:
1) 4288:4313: 4296.5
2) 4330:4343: 4339.0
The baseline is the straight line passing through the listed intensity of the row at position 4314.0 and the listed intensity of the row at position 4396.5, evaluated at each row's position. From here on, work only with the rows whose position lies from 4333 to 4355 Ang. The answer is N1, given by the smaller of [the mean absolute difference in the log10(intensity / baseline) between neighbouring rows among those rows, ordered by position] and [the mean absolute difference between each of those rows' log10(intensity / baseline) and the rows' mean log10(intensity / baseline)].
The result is 0.081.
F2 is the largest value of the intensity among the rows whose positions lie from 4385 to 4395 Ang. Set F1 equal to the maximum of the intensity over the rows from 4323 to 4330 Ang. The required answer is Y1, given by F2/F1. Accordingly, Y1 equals 1.08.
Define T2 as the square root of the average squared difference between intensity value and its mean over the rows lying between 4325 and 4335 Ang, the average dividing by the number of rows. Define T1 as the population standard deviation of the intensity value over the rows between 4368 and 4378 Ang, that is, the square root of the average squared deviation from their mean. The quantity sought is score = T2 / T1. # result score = 0.4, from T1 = 15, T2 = 6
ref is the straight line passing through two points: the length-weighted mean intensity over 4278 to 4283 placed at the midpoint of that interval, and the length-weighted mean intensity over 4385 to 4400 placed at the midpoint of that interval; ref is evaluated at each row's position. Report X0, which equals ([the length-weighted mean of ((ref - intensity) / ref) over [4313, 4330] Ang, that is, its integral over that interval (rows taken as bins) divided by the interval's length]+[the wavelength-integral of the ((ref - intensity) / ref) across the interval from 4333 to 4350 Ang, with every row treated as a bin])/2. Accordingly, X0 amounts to 1.9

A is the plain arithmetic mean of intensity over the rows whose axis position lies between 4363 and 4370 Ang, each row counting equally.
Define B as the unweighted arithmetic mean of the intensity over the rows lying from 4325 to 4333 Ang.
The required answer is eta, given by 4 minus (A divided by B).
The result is 2.99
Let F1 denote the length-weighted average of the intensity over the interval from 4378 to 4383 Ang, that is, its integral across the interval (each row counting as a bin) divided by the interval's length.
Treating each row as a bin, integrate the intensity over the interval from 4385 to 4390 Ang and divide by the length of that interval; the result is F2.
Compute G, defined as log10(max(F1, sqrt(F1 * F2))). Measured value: 2.21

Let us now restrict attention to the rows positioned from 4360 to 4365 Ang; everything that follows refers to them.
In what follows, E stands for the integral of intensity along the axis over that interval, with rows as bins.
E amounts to 839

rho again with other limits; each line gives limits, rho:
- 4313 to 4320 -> 142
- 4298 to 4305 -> 144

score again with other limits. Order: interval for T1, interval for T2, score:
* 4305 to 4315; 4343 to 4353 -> 2.0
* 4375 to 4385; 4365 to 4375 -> 0.8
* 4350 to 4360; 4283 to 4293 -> 0.5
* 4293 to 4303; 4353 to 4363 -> 0.4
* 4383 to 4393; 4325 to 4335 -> 0.6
